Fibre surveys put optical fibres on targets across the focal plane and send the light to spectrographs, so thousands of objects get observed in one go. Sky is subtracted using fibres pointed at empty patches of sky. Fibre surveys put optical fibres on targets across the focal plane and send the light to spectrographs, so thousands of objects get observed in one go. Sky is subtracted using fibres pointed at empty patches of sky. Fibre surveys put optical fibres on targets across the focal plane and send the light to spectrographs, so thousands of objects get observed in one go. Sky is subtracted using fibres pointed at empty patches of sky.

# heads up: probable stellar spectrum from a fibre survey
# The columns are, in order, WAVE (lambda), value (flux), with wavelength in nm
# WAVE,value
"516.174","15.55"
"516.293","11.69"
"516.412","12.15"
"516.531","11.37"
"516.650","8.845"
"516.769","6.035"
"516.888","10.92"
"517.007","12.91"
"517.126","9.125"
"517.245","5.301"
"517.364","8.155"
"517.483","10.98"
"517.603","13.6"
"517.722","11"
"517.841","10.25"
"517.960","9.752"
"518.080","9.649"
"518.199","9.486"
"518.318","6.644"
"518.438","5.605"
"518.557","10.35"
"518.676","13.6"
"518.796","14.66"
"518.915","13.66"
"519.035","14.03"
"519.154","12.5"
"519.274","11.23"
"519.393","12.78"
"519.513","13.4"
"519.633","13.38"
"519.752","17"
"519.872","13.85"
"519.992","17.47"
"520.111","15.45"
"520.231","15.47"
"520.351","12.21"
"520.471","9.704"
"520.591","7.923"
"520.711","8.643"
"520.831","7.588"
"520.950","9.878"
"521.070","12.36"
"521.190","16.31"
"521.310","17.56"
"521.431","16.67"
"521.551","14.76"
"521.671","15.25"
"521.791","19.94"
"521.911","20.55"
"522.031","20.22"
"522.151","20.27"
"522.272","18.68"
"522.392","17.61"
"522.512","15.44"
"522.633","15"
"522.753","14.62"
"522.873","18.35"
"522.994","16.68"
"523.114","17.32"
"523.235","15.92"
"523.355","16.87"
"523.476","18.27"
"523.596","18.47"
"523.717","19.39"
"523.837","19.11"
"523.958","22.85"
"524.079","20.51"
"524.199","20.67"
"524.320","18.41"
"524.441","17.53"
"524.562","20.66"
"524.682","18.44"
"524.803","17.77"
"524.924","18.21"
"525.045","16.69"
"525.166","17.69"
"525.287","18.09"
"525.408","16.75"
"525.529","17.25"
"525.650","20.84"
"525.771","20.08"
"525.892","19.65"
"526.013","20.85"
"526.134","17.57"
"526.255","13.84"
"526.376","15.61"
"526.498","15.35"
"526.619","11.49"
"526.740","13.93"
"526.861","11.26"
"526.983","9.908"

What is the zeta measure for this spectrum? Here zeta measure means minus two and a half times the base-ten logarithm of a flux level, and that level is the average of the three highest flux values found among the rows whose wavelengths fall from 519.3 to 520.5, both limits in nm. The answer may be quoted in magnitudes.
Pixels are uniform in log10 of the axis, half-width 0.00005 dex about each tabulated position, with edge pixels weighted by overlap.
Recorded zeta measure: -3.05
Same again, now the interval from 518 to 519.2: -2.87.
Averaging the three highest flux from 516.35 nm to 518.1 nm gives 12.9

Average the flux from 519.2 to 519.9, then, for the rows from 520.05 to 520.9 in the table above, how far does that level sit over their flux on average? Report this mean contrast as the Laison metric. 2.6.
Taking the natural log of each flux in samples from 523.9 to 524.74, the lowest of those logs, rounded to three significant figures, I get 2.86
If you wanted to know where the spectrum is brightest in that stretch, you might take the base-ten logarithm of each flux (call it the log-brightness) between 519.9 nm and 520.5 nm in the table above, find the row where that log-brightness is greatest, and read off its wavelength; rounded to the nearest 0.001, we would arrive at 519.992 nm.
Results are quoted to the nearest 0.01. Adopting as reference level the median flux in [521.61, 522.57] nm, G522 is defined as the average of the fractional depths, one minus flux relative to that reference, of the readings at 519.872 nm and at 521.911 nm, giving 0.11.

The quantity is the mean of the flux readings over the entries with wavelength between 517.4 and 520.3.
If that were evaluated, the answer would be 12.3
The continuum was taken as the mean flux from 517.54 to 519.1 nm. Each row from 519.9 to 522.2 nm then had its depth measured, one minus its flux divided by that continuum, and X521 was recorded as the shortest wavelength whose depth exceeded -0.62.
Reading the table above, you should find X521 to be 519.992 nm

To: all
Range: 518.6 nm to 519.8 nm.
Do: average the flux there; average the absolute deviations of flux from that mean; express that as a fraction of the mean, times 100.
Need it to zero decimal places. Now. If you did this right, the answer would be 7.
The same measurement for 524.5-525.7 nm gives 6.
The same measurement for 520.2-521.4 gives 26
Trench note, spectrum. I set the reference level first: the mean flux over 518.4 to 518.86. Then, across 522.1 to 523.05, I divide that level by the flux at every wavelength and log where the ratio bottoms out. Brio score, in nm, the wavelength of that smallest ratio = 522.151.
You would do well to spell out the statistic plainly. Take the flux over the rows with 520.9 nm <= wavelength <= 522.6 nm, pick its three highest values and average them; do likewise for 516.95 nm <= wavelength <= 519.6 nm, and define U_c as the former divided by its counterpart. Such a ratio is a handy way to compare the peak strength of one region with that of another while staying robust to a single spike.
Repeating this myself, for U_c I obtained 1.44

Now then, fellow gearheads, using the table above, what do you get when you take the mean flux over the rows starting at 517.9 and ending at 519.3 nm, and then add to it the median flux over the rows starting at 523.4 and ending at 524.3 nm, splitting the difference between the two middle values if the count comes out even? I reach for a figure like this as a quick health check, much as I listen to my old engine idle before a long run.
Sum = 30.3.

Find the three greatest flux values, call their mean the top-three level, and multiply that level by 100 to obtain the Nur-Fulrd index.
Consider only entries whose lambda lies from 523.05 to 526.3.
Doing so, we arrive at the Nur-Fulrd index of 2151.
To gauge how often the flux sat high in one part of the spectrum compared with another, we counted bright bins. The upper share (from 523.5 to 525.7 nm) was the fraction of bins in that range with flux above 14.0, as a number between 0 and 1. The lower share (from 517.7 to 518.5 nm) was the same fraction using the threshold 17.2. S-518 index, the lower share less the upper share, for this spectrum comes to -1.0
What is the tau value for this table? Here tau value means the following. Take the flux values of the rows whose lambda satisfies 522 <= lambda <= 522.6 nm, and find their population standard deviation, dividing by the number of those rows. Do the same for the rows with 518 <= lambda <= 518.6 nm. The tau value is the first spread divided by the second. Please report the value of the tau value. 1.0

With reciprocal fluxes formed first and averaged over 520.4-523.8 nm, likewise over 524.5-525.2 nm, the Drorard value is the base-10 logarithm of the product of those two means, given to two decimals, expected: -2.42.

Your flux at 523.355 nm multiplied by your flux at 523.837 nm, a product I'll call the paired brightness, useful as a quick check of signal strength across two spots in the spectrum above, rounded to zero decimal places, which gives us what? 322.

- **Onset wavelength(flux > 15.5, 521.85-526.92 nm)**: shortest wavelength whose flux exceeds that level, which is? 521.911 nm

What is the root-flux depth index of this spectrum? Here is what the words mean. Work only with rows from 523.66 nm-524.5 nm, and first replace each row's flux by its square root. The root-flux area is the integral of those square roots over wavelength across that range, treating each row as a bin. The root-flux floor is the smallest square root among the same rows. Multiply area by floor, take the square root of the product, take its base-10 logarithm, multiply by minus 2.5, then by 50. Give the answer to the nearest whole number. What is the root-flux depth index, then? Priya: -75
